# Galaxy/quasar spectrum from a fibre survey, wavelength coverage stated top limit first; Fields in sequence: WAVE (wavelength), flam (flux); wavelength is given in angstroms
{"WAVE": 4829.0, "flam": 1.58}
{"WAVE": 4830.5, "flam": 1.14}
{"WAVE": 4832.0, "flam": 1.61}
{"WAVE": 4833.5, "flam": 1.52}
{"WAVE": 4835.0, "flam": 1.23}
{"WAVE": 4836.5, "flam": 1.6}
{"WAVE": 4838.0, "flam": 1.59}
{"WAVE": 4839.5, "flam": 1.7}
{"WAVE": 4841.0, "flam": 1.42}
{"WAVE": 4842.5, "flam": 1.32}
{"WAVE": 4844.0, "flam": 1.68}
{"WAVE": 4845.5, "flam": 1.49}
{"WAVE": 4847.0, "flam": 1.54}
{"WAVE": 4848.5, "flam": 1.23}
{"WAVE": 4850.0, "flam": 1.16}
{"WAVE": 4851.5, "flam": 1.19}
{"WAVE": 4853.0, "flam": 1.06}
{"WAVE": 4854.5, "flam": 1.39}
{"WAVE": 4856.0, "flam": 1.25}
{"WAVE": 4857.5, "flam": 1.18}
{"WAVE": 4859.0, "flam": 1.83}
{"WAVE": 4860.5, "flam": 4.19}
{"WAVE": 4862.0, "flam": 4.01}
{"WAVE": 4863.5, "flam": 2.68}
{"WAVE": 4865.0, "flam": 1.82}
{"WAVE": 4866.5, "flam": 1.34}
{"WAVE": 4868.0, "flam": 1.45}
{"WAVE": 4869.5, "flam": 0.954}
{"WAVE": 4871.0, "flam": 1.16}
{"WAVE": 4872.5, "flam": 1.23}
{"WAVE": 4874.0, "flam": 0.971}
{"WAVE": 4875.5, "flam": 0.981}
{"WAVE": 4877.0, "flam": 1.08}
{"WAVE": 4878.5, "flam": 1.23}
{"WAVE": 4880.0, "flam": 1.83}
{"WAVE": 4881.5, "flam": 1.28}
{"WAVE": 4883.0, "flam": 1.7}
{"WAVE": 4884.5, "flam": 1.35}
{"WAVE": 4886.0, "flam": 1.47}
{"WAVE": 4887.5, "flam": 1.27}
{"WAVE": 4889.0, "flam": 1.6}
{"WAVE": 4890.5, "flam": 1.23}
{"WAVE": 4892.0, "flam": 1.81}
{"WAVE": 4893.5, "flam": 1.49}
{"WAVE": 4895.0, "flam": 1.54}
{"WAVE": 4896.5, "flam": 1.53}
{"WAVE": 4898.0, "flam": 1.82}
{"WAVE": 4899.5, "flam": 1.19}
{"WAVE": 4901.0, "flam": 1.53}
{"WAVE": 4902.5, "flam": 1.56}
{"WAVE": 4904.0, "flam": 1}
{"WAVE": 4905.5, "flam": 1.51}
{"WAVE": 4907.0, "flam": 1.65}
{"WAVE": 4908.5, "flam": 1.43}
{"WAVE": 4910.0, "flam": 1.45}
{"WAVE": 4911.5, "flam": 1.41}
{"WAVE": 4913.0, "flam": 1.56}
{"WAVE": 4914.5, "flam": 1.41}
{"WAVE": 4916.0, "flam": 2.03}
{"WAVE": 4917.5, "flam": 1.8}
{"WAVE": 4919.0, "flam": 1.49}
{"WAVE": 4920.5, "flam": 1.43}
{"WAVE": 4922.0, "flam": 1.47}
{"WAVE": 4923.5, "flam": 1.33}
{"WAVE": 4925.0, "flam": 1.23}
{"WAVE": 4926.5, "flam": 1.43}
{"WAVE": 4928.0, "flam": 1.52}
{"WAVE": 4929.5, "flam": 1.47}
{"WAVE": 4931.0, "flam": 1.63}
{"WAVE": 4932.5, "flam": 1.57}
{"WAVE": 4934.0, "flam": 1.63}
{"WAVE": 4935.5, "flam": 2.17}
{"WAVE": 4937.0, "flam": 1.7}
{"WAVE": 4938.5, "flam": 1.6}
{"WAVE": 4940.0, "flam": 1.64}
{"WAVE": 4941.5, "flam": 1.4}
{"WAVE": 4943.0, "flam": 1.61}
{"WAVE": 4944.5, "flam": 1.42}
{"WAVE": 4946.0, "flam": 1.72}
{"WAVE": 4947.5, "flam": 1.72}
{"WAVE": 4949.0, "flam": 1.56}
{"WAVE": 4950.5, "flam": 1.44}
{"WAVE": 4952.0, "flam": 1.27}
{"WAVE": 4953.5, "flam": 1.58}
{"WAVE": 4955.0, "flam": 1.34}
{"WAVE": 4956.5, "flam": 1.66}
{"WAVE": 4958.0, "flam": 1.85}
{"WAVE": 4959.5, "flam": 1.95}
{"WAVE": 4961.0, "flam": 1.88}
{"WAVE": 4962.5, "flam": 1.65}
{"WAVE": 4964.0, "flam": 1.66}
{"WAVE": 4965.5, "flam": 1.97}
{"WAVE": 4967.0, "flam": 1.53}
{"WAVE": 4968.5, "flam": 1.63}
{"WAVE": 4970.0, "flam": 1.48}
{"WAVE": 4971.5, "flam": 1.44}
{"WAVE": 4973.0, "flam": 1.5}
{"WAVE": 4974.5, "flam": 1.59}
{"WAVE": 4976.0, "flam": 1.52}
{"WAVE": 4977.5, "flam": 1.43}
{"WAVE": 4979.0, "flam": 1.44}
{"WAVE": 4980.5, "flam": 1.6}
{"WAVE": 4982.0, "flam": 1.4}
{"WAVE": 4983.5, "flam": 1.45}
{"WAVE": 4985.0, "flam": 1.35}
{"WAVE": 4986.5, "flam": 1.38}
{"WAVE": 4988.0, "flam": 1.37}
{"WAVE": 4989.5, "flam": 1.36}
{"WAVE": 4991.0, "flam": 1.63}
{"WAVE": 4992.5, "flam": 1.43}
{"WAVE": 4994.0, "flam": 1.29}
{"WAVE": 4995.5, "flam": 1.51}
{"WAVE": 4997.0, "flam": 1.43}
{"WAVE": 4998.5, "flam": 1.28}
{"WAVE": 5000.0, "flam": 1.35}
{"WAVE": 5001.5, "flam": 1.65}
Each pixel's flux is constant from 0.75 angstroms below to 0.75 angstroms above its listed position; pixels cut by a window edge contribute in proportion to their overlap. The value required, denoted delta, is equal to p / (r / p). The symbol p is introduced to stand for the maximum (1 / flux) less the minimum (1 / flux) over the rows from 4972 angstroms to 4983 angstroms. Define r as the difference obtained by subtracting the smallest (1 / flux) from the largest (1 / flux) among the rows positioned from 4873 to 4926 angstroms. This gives 0.01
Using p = 0.09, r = 0.54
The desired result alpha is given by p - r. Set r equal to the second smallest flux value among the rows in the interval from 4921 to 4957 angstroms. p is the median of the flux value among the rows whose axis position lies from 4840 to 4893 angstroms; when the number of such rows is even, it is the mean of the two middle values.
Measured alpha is 0.07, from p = 1.34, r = 1.27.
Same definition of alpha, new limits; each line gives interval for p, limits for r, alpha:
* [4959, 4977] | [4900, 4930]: 0.38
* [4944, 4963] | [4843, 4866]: 0.49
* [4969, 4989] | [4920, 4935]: 0.11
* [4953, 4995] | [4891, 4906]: 0.32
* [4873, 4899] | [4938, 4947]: 0.05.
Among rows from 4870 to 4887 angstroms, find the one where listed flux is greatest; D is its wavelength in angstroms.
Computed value 4880.0 angstroms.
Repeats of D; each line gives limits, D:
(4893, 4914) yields 4898.0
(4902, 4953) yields 4935.5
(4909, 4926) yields 4916.0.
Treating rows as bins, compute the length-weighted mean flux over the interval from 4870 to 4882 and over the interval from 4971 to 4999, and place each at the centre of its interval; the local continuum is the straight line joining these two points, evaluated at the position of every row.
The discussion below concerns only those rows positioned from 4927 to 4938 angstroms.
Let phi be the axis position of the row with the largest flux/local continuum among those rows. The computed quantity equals 4935.5 angstroms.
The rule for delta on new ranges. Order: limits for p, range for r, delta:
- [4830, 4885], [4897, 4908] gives 1.45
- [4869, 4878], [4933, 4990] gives 0.17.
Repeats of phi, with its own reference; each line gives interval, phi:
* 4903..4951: 4935.5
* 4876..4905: 4880.0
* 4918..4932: 4931.0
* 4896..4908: 4898.0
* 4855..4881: 4860.5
